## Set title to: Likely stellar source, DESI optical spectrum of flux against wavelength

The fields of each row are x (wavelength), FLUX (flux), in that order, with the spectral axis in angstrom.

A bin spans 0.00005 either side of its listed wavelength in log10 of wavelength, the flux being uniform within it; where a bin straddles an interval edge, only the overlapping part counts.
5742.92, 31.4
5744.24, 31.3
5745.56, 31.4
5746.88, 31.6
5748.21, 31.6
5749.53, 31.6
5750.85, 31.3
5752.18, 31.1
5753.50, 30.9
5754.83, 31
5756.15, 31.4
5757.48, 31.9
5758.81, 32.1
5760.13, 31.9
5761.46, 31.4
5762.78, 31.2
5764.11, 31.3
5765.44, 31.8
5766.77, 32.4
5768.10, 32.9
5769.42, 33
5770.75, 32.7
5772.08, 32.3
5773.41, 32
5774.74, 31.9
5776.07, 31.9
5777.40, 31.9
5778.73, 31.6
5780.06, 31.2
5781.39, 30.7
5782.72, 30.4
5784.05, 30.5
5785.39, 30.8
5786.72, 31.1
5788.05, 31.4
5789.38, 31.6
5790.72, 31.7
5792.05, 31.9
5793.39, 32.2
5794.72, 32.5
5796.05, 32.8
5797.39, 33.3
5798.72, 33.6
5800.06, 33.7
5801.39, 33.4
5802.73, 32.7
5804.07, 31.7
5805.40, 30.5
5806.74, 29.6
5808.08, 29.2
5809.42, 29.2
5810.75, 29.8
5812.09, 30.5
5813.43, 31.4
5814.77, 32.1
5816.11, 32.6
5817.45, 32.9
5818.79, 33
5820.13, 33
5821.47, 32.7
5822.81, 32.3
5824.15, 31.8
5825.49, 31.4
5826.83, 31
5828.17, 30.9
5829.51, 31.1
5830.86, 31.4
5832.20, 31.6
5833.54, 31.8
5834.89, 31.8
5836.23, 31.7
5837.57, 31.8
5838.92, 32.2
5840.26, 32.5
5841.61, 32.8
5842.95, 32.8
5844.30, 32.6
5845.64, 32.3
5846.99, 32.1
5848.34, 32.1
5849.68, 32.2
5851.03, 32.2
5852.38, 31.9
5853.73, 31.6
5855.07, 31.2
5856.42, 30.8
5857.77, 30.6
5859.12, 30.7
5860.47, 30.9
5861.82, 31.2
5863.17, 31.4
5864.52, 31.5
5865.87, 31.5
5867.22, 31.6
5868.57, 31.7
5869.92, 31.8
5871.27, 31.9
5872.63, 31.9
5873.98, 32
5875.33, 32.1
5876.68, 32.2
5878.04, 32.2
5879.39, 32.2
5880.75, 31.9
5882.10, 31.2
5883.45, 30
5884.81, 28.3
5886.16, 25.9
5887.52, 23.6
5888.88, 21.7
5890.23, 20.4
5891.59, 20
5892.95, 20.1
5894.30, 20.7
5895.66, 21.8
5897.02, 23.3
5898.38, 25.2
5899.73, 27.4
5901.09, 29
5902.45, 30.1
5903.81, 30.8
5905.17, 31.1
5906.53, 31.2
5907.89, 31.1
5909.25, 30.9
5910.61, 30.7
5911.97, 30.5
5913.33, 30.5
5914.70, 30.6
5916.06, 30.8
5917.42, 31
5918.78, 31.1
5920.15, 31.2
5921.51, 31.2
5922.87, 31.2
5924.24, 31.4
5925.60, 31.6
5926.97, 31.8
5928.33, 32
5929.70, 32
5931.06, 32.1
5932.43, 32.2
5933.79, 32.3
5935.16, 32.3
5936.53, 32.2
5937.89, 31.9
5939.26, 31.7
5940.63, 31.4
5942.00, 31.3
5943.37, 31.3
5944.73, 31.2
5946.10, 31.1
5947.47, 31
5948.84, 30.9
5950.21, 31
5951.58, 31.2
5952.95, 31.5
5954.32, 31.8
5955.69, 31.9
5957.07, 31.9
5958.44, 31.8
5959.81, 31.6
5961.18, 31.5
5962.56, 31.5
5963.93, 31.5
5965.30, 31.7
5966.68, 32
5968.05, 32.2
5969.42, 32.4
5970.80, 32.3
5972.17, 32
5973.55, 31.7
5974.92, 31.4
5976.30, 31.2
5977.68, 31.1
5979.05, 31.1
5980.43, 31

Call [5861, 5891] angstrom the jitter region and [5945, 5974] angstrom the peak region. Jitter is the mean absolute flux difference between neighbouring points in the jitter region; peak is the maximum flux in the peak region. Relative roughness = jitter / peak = 0.019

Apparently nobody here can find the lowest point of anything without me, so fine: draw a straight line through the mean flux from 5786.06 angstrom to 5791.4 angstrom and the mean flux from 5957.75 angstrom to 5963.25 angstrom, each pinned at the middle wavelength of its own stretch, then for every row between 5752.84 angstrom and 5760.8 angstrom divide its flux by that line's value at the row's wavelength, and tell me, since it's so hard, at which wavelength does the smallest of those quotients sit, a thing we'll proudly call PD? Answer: 5753.50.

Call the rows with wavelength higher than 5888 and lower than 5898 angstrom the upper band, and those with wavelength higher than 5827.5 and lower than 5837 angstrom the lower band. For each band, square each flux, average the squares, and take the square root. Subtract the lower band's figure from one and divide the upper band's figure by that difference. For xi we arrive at -0.69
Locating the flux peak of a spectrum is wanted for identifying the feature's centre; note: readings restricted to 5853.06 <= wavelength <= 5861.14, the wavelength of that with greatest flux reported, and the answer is 5853.73 angstrom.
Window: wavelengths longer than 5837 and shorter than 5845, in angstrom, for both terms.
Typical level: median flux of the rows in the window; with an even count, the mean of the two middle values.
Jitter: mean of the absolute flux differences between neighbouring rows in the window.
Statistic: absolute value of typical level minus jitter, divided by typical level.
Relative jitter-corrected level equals 0.993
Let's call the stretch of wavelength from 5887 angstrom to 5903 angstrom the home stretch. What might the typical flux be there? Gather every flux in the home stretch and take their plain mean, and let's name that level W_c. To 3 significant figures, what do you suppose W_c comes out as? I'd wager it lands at 23.6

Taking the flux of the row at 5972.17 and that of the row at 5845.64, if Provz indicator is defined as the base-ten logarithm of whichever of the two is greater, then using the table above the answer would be 1.51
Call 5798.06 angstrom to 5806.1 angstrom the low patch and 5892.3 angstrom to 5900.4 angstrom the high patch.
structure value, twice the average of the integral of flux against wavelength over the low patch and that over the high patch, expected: 449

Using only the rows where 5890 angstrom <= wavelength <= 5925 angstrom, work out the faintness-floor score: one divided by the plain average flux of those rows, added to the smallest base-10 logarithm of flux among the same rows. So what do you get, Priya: 1.34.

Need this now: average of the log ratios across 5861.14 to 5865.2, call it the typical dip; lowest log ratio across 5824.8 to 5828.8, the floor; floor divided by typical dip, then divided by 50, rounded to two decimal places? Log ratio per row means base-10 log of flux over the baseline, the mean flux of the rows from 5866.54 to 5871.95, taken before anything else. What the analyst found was 0.04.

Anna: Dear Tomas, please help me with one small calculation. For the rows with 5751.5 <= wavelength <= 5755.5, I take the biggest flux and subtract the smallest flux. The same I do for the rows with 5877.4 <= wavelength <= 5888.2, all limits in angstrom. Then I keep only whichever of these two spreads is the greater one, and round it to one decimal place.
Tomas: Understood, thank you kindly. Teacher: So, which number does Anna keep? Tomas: 8.6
